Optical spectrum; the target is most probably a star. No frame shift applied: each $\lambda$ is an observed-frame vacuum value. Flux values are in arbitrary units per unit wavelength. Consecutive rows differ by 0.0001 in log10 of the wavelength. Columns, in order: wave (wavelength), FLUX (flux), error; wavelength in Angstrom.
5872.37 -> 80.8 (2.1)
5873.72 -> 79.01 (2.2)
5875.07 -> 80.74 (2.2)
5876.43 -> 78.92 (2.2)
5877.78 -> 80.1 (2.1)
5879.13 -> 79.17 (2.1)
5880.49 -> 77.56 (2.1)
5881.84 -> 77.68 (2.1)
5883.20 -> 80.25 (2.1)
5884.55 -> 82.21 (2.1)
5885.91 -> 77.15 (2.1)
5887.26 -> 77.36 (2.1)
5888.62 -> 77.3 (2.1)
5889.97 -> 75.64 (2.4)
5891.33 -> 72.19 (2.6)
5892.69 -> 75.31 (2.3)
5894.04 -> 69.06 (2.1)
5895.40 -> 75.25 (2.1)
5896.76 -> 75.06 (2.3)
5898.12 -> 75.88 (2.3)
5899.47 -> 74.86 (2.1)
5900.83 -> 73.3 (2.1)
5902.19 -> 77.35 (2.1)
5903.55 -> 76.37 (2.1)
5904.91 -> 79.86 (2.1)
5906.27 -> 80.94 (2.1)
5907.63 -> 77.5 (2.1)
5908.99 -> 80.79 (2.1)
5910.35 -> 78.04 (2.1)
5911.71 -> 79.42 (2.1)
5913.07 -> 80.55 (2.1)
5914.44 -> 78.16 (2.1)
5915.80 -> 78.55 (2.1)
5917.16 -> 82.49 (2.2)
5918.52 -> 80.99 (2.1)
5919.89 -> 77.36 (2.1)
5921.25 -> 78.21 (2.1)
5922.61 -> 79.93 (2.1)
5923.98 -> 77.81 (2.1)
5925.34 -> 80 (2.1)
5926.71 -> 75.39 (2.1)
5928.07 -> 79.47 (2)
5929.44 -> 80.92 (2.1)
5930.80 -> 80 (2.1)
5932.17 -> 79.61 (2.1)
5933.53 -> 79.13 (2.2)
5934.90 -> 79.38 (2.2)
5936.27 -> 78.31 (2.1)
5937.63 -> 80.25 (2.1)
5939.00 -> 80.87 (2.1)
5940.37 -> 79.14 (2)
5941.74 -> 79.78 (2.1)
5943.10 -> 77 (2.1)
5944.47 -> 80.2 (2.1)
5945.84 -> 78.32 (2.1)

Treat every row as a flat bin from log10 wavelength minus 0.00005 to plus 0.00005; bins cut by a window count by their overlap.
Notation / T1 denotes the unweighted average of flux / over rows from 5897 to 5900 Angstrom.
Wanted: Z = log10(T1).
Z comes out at 1.88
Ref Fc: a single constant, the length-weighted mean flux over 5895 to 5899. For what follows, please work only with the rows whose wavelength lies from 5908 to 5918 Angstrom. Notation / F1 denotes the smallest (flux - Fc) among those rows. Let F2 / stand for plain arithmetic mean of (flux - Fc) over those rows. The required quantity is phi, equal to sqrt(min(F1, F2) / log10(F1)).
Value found 2.50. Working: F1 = 2.6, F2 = 4.26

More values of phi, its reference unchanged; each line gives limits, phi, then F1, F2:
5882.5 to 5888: 2.72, 1.7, 3.79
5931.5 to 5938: 2.50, 2.9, 3.89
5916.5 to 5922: 2.61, 1.9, 4.31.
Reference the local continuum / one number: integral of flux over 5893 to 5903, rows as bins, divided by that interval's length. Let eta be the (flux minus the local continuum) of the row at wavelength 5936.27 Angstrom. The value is 4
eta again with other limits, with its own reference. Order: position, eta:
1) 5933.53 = 5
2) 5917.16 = 8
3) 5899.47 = 0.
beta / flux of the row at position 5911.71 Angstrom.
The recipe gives 79.42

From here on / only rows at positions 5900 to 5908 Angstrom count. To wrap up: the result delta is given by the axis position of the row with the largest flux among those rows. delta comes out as 5906.27 Angstrom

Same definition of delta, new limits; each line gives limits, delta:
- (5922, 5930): 5929.44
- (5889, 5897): 5889.97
